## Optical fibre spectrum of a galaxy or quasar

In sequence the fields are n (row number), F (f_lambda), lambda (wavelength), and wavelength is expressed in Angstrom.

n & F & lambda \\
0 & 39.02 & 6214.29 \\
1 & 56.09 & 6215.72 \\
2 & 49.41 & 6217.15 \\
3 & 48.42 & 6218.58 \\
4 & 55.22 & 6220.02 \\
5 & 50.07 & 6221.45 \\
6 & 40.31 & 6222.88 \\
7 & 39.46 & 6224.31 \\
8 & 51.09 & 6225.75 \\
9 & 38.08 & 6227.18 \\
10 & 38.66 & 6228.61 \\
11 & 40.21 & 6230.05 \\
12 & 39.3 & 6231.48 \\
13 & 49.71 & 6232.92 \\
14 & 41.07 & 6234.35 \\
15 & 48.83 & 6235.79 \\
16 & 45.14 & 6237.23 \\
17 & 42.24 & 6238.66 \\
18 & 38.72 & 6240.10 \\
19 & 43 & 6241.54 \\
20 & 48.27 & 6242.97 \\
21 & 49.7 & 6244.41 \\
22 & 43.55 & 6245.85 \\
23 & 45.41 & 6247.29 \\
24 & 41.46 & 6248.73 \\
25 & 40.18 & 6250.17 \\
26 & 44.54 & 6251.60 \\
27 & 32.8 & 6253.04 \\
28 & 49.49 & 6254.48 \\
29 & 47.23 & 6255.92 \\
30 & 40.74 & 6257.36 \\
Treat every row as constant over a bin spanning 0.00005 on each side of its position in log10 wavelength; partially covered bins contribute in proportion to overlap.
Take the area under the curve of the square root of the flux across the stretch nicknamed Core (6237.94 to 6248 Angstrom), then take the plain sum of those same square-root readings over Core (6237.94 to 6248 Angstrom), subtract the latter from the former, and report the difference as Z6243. 20.39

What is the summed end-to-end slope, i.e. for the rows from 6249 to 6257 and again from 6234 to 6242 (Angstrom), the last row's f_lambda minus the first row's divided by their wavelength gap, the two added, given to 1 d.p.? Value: 1.5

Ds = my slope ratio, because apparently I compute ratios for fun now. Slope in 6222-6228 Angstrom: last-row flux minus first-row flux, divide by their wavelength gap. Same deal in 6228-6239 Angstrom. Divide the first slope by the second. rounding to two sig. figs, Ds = -1.5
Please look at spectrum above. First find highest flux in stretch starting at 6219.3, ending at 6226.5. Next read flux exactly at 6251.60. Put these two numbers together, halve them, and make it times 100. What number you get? 4988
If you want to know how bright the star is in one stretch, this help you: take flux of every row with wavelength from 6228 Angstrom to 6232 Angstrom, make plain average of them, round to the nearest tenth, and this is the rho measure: 39.4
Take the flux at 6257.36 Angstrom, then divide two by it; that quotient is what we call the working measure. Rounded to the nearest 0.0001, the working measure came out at 0.0491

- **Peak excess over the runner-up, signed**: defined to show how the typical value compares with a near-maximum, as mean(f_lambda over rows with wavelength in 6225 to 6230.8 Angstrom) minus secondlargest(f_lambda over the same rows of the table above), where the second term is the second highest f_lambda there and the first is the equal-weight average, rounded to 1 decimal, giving 1.8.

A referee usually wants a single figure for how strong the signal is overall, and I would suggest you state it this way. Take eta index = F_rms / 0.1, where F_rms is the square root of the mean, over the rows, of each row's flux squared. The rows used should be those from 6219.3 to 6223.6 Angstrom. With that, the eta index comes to 489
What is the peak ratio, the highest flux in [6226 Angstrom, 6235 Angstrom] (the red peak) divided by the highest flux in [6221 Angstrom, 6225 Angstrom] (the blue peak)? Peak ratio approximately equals 0.99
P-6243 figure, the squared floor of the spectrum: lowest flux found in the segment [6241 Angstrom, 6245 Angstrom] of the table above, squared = 1849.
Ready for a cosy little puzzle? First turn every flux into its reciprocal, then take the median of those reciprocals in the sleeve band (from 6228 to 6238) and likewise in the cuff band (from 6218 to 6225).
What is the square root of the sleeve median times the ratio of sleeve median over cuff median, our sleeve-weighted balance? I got 0.169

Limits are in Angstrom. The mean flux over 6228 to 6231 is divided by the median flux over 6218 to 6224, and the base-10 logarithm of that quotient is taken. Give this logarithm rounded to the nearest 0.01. -0.10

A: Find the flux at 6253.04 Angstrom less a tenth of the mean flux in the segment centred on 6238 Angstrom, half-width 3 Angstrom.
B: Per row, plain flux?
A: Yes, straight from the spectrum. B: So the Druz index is 28.4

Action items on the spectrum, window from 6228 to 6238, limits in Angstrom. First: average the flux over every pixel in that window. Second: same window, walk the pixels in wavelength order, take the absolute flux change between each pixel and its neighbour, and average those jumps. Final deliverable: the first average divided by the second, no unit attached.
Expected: 7.9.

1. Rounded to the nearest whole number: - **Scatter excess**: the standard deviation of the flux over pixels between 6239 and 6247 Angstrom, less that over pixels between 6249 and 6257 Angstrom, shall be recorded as -2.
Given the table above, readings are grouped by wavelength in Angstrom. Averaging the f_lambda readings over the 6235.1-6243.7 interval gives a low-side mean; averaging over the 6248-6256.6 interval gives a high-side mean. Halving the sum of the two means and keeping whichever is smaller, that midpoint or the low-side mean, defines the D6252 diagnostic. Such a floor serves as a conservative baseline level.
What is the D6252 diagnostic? 43.5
